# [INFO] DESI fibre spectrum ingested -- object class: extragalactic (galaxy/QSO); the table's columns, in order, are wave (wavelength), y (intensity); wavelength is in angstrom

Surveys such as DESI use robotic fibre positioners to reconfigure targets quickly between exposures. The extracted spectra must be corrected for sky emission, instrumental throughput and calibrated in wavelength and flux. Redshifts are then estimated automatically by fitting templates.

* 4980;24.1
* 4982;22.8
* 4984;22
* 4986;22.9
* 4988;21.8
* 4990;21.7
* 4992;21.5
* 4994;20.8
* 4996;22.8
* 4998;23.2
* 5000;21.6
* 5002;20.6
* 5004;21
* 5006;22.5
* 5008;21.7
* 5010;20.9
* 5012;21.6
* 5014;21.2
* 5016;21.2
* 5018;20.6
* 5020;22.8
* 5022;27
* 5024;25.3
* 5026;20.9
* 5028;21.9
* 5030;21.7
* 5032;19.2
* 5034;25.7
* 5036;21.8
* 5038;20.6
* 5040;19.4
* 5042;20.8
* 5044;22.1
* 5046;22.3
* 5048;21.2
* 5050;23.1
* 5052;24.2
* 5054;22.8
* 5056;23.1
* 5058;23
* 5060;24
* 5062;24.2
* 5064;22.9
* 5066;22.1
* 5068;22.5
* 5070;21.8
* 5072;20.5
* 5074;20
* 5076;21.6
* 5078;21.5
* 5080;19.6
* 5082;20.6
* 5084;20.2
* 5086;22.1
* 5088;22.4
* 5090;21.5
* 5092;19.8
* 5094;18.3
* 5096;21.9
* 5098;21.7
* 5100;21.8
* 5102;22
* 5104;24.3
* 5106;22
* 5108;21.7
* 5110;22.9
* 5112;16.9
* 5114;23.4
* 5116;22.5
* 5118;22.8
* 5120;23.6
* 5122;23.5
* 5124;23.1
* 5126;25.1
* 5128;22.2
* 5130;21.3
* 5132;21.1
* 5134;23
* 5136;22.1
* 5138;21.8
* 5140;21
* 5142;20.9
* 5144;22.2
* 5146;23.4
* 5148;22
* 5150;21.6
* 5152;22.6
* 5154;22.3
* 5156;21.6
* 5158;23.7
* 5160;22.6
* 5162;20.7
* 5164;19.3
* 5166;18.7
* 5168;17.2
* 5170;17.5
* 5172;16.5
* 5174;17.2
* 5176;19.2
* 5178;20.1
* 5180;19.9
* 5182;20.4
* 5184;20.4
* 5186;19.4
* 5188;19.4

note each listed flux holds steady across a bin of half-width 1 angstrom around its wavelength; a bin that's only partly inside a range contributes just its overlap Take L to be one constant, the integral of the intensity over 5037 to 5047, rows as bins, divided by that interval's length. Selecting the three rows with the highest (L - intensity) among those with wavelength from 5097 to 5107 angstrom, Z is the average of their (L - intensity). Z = -0.8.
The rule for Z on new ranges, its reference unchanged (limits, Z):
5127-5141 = -0.1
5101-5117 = 0.8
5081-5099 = 1.6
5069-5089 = 1.1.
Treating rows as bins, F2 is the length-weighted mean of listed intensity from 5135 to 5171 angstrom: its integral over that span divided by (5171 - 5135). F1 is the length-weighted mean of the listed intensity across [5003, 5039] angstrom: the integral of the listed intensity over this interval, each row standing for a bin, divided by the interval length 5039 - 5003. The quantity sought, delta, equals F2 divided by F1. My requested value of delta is 0.959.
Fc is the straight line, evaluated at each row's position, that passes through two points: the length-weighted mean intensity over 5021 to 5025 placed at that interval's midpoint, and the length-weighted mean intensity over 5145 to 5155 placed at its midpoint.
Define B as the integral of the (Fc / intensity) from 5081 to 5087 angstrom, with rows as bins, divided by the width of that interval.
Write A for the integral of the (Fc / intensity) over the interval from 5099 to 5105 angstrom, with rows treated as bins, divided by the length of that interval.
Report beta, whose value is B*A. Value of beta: 1.22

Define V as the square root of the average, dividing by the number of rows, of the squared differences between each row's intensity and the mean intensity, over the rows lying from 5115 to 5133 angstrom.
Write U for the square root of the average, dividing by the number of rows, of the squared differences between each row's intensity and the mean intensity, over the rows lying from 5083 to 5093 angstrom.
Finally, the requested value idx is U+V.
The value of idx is 2.2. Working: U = 1.0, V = 1.2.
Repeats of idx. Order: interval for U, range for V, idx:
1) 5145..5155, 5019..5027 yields 2.9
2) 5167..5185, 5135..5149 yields 2.3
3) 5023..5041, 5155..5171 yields 4.4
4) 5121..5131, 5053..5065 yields 1.8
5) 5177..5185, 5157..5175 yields 2.6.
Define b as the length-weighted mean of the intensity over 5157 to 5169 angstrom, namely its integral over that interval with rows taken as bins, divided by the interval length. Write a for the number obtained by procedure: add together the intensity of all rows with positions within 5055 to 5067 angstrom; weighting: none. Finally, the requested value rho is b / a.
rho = 0.146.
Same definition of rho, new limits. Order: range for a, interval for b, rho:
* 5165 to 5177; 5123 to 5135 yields 0.213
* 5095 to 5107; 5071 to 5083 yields 0.154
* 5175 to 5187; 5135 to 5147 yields 0.183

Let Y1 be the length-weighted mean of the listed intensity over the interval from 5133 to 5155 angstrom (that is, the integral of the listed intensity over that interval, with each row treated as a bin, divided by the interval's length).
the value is 22.1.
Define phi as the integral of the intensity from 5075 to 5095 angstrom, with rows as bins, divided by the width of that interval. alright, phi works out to 20.8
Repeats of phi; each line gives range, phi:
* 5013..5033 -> 22.2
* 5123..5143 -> 22.2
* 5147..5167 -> 21.5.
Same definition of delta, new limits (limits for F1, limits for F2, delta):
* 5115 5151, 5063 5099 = 0.945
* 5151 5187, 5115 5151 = 1.122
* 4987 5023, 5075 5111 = 0.978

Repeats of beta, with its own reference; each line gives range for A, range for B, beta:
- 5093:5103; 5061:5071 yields 1.25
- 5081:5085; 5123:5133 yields 1.22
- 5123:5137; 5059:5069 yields 1.10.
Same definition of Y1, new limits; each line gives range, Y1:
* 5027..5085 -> 21.9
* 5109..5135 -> 22.4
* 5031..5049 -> 21.5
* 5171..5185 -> 19.1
